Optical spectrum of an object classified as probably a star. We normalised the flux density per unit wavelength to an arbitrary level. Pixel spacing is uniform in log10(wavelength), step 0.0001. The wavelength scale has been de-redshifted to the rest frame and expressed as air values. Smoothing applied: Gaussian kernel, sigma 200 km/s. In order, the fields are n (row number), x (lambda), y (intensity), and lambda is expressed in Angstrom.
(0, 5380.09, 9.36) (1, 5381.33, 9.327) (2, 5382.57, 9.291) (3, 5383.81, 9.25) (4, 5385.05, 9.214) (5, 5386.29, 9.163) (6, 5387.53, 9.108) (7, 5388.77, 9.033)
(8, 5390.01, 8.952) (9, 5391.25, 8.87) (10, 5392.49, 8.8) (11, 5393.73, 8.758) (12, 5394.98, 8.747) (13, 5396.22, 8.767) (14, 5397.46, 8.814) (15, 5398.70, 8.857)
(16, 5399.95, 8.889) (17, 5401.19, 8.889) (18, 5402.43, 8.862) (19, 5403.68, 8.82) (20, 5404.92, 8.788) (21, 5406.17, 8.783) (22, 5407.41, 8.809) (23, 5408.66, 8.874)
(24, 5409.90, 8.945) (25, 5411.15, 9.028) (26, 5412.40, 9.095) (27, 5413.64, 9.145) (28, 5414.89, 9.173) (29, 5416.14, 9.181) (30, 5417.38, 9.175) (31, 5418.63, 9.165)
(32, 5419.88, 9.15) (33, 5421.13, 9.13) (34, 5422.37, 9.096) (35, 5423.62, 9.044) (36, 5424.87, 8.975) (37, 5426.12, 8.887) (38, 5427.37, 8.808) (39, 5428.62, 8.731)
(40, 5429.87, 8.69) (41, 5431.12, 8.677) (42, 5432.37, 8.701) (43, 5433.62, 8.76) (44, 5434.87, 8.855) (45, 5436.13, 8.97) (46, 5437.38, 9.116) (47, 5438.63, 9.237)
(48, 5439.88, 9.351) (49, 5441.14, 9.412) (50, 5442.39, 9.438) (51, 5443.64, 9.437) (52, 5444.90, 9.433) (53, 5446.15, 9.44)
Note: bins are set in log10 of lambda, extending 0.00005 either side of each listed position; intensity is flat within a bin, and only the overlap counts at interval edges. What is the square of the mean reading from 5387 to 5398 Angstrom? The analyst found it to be 78.7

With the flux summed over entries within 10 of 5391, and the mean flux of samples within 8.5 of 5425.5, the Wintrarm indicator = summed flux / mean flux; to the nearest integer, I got 16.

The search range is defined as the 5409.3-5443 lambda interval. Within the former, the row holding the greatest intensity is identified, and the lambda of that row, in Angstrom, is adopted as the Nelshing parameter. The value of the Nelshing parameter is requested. 5442.39 Angstrom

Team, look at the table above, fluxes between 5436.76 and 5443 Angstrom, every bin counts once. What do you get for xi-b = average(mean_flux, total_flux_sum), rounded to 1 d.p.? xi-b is 27.9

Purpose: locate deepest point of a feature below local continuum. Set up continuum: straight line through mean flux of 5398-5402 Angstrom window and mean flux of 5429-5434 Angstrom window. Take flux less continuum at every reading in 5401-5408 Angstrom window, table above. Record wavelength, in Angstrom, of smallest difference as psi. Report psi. 5404.92 Angstrom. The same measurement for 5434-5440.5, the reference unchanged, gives 5434.87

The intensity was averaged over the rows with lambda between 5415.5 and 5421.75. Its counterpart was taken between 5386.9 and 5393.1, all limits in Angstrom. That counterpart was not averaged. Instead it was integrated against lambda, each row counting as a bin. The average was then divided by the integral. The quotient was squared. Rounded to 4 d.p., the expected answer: 0.0272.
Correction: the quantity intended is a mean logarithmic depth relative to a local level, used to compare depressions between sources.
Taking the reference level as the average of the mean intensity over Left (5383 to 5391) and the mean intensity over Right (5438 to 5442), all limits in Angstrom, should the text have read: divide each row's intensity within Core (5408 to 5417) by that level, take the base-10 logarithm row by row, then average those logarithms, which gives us -0.0078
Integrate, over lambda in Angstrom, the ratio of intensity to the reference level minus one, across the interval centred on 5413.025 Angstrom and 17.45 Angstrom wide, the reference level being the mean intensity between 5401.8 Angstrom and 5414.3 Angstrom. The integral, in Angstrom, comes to 0.23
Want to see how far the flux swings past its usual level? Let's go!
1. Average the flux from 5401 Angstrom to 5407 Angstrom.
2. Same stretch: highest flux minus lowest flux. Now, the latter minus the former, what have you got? -8.72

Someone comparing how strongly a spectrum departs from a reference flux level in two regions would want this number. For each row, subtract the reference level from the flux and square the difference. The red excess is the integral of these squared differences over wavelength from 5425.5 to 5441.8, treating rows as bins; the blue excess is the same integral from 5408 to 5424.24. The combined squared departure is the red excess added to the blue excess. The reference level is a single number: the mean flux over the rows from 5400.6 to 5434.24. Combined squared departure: 1.5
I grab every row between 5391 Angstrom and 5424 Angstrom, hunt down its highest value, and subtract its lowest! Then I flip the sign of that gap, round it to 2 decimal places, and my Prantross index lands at -0.43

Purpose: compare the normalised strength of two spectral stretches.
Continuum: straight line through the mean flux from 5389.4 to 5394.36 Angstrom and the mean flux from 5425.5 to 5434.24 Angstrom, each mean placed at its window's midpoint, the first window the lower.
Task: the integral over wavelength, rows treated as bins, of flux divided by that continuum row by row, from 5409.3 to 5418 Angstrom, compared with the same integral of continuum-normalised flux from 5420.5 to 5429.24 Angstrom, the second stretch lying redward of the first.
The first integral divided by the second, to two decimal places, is 1.01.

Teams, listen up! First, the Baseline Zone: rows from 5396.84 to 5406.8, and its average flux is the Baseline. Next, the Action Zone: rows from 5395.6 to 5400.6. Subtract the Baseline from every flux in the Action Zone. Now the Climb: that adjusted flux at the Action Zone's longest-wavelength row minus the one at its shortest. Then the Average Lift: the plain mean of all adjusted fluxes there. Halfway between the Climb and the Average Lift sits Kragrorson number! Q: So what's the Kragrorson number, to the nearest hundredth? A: 0.06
